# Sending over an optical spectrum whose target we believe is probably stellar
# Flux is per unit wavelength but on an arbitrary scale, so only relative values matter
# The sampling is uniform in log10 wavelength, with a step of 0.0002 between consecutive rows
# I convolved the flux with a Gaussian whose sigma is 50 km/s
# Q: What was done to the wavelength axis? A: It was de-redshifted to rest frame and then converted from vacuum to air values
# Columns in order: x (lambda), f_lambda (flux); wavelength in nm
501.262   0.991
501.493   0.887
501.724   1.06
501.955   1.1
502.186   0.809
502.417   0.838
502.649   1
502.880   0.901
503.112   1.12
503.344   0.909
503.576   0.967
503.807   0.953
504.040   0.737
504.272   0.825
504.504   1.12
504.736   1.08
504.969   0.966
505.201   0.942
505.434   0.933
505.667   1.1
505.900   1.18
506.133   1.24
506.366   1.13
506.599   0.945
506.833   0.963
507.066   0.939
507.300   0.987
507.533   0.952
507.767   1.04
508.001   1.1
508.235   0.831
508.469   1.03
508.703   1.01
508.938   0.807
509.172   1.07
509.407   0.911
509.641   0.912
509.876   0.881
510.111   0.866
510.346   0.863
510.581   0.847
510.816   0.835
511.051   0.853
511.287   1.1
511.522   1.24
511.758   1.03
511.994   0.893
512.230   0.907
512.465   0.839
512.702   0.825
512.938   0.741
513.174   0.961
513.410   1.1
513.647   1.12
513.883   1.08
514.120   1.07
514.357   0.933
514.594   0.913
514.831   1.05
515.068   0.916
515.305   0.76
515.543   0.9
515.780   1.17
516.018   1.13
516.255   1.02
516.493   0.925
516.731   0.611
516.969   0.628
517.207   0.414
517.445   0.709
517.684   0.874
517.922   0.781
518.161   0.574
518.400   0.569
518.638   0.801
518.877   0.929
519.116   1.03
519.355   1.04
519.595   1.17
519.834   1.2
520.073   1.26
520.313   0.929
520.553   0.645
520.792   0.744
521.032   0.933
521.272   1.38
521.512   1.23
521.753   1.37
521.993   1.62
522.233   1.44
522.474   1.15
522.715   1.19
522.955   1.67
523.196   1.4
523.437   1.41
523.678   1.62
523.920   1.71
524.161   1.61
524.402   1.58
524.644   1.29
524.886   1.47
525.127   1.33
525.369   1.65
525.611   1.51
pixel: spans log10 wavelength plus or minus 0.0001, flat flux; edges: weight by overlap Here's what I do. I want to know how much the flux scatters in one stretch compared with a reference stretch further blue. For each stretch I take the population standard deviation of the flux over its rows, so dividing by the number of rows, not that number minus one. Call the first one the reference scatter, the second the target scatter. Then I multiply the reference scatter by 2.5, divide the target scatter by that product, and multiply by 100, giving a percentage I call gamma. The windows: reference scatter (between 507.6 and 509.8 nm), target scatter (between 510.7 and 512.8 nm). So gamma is 55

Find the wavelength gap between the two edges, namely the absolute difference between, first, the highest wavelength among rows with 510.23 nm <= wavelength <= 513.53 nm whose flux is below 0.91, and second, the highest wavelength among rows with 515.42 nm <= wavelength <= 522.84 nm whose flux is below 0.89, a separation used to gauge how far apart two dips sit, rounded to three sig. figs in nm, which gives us 7.85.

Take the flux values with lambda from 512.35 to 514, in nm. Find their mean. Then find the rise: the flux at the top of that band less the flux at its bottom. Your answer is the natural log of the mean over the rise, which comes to 1.4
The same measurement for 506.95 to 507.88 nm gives 2.3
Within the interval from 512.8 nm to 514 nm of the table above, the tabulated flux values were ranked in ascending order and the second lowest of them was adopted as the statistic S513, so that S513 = 0.961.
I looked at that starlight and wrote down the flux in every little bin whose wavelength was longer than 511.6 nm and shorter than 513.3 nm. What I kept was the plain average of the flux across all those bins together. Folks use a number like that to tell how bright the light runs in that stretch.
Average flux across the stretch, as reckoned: 0.89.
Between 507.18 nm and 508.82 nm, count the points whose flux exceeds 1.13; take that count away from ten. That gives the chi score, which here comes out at 10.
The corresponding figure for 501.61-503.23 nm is 10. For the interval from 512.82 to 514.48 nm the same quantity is 10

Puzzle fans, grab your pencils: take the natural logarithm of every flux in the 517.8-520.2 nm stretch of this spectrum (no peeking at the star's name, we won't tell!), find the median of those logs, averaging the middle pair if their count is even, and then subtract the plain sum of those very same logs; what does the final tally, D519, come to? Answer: 1.0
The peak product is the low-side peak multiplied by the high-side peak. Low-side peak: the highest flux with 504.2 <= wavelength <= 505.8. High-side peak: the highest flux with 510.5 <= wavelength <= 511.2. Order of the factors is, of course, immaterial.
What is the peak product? 1.0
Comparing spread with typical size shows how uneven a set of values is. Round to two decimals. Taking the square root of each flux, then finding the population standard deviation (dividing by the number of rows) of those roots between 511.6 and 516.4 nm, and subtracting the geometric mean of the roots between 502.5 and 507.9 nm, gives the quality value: -0.93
